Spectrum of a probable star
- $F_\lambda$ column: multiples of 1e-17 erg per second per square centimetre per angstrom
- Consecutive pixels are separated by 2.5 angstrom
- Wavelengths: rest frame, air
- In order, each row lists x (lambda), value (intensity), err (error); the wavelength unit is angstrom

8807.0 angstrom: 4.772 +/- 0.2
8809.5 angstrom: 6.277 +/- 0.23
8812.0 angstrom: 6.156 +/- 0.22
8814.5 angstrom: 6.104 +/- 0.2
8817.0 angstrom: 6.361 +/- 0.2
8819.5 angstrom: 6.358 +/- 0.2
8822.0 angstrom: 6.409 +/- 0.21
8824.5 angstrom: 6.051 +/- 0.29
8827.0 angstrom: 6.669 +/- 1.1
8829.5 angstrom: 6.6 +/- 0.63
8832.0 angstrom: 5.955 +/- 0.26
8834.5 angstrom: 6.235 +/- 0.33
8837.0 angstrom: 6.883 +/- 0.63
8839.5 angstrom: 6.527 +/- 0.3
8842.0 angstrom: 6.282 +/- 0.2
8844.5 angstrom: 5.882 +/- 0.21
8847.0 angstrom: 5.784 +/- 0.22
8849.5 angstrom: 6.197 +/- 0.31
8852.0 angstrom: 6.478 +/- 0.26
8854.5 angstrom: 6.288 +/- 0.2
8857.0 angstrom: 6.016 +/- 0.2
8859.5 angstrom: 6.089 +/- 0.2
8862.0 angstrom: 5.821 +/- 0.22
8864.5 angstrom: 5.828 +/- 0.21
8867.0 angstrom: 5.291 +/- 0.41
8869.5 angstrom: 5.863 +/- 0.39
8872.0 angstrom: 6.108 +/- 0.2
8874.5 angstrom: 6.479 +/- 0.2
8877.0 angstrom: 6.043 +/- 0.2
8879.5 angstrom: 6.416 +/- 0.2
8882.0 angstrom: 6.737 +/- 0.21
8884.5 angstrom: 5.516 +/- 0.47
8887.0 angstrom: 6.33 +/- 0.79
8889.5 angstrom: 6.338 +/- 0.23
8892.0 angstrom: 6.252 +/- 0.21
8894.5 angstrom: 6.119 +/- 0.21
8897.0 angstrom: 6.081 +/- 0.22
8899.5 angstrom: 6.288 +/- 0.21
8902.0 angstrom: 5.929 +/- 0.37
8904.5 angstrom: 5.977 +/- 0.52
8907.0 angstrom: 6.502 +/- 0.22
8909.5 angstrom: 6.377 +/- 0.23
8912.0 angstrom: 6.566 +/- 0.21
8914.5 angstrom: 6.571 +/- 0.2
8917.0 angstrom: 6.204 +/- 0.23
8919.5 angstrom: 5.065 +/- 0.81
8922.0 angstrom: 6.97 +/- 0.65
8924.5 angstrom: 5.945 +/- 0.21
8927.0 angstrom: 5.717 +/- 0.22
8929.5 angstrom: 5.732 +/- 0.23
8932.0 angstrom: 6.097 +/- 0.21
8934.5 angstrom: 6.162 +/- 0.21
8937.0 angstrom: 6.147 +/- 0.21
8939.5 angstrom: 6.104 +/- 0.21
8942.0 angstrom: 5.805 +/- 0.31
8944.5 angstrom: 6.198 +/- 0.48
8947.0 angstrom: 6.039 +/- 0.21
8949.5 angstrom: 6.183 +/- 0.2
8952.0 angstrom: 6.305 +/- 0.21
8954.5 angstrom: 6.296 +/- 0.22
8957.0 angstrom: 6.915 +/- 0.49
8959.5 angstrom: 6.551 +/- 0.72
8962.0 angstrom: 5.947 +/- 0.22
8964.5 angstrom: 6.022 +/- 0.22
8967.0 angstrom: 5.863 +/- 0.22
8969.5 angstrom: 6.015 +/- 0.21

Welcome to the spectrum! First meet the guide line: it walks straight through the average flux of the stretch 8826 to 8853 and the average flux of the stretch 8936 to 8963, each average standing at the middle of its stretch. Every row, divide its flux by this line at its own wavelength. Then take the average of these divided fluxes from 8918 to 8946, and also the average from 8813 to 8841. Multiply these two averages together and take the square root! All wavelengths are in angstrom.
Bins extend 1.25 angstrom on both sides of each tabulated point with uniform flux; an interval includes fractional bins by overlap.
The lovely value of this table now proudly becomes 0.984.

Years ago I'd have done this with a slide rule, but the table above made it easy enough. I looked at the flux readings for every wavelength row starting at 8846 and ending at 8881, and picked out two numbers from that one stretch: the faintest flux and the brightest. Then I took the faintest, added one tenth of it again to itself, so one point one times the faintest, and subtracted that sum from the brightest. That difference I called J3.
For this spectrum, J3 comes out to 0.66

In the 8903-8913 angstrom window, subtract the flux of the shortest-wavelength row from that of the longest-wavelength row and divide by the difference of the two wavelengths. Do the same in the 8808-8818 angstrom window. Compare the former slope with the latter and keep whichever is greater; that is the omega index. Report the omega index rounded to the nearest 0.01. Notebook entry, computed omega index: 0.08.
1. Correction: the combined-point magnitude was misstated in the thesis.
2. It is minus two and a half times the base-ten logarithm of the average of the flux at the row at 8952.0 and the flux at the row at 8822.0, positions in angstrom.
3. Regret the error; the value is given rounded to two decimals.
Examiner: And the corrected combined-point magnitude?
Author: -2.01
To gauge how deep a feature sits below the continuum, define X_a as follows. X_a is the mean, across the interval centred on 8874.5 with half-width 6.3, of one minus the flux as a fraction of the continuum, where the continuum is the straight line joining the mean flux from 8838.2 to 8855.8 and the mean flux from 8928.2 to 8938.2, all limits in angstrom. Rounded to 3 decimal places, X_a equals -0.005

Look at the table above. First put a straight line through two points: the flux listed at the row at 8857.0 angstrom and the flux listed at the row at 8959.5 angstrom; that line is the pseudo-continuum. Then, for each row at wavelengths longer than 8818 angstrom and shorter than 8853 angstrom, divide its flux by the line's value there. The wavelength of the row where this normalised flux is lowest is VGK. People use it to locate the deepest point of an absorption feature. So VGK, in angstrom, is 8847.0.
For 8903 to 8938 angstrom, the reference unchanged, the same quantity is 8919.5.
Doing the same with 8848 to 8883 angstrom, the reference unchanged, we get 8867.0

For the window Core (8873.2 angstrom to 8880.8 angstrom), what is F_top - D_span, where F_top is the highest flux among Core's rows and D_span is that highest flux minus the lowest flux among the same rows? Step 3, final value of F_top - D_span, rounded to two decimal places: 6.04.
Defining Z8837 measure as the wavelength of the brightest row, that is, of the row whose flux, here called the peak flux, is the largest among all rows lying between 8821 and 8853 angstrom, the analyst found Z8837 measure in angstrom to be 8837.0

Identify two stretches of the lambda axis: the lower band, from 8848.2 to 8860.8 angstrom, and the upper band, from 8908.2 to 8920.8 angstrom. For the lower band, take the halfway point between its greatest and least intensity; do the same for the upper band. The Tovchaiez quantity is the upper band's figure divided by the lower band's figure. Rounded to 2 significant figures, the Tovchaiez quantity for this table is 0.93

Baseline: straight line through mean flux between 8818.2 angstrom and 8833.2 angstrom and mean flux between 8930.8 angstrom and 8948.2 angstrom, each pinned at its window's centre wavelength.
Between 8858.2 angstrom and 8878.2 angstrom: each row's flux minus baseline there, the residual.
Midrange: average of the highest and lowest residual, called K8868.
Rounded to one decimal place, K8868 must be -0.4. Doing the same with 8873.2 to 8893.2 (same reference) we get -0.1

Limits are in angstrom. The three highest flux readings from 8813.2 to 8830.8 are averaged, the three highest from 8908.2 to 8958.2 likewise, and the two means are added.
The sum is 13.4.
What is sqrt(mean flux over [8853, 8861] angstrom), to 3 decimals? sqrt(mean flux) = 2.476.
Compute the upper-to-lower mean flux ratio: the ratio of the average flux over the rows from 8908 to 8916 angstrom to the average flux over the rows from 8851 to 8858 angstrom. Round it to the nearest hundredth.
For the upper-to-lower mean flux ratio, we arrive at 1.04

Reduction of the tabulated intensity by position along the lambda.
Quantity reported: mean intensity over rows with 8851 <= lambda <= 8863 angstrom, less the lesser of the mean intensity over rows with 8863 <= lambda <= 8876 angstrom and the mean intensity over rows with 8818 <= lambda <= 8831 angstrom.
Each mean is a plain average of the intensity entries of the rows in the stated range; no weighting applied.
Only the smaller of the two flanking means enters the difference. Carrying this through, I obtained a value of 0.22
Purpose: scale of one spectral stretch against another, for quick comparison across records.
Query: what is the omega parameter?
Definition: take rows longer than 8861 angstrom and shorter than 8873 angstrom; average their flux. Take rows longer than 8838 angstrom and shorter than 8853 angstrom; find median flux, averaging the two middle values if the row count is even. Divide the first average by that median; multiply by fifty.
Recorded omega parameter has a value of 46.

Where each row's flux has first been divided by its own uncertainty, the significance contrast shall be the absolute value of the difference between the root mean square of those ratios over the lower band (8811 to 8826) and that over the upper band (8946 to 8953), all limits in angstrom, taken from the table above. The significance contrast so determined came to 1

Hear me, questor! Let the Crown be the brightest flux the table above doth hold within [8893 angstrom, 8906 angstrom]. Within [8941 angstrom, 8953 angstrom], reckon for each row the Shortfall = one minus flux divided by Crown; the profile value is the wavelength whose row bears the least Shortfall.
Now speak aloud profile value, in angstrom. 8952.0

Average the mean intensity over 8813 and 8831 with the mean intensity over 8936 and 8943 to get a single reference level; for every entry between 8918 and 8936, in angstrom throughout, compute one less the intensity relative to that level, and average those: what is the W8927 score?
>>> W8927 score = 0.04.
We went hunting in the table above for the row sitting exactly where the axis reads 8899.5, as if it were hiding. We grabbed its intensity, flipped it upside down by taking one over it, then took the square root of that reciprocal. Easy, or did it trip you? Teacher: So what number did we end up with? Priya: 0.399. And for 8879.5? 0.395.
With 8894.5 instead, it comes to 0.404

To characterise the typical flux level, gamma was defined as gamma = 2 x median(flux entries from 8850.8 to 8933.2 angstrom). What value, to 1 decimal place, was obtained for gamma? 12.2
